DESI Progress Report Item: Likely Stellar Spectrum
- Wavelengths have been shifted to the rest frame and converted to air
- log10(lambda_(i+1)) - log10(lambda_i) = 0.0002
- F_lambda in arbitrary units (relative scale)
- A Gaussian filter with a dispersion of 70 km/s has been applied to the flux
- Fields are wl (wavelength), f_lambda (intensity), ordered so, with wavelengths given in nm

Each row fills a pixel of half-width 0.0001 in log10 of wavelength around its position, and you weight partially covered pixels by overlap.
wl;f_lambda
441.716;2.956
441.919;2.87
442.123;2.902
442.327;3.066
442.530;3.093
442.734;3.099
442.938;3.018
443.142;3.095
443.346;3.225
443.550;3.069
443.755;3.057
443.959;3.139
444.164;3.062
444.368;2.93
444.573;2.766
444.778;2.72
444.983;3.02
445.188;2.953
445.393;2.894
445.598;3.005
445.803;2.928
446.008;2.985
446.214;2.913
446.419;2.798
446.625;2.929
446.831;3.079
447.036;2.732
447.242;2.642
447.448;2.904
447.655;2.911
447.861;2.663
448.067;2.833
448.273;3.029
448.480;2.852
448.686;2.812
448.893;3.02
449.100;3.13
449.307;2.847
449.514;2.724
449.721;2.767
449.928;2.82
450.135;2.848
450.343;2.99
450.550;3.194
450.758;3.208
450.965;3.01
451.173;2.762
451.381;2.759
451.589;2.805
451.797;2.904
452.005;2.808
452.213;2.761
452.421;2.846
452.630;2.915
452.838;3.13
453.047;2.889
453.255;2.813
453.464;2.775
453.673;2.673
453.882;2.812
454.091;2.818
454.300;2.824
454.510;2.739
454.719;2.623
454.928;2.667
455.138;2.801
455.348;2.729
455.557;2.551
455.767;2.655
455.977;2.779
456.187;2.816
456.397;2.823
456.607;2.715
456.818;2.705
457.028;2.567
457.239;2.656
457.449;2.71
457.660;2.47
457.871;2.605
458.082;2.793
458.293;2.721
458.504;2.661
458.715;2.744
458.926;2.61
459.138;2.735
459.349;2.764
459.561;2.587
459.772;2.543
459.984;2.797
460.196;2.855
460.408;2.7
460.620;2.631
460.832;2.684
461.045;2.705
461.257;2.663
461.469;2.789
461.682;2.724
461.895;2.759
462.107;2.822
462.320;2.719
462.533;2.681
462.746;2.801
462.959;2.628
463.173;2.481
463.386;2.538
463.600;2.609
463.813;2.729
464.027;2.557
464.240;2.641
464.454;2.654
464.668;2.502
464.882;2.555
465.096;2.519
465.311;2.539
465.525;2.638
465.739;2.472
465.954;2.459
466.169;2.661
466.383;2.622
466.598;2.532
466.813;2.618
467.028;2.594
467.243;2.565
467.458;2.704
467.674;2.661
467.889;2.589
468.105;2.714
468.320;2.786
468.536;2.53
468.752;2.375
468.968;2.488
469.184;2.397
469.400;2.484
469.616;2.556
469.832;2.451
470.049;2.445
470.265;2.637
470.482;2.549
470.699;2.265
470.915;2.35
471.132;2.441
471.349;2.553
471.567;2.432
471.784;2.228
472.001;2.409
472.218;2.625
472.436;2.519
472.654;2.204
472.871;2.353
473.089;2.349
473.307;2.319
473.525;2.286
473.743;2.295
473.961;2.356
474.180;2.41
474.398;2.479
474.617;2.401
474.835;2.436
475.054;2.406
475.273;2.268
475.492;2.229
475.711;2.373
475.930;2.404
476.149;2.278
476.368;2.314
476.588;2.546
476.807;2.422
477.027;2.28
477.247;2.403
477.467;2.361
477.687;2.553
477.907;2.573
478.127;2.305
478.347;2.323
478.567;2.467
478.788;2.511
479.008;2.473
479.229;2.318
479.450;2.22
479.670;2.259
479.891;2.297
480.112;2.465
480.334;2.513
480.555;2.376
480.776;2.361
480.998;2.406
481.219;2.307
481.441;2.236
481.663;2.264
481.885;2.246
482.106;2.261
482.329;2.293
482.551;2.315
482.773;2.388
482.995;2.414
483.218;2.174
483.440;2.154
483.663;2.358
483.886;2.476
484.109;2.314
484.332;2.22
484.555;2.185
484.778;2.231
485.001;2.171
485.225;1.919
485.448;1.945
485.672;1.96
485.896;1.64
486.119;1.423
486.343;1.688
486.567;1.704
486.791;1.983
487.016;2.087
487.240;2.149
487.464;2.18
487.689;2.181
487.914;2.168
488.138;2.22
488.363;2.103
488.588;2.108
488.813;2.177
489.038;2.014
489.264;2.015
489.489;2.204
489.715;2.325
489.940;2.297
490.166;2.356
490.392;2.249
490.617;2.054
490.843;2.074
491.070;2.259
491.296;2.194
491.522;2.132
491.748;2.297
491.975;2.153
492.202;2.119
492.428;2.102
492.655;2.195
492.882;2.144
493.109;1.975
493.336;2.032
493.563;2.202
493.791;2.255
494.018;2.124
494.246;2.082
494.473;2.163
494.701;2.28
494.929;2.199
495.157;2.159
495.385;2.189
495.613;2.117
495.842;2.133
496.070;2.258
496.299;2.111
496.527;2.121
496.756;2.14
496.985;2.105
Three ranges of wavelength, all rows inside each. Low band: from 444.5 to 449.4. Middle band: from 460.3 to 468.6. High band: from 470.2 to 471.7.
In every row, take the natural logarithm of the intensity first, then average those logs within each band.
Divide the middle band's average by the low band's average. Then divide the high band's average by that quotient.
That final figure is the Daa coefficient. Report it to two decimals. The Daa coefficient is 0.98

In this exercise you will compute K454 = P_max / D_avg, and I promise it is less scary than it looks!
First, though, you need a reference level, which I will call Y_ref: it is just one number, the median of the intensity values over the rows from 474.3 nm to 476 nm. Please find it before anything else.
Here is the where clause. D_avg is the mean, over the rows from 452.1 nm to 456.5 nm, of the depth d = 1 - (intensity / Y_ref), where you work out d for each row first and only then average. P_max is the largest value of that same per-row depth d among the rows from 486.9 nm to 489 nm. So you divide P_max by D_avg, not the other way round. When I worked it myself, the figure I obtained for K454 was -1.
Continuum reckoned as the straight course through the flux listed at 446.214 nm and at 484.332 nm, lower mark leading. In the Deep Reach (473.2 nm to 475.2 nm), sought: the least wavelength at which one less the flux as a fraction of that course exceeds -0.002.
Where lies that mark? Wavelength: 473.307 nm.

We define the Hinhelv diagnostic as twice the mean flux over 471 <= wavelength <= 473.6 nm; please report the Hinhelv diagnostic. 4.79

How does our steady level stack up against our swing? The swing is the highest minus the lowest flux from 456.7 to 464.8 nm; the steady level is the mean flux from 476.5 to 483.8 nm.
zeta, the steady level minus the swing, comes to 1.97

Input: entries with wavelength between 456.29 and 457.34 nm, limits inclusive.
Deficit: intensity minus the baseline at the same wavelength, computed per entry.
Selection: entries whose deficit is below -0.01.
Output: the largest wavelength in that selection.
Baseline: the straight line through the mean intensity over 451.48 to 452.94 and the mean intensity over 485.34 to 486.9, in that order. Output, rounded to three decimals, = 457.239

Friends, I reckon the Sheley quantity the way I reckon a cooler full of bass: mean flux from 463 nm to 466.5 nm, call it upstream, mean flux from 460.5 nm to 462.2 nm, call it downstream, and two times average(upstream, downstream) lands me 5.30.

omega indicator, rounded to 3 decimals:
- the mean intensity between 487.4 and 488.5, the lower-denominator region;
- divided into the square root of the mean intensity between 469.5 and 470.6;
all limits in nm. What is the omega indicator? 0.733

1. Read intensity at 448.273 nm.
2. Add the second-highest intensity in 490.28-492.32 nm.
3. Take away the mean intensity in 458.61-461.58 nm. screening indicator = 2.59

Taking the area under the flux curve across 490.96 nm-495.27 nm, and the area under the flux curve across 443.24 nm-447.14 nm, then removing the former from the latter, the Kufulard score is 2.2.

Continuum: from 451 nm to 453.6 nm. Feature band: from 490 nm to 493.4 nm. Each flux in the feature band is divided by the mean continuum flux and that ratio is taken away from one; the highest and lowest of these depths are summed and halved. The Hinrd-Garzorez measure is 0.24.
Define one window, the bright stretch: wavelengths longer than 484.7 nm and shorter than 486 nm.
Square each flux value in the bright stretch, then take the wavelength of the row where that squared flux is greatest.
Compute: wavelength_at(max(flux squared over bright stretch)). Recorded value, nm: 484.778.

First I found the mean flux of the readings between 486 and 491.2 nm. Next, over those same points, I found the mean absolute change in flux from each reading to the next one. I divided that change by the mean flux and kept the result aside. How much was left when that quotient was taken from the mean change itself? 0.049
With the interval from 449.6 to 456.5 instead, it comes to 0.062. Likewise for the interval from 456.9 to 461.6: 0.066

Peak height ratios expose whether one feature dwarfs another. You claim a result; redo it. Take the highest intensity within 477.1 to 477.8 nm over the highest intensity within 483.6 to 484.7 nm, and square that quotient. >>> 1.1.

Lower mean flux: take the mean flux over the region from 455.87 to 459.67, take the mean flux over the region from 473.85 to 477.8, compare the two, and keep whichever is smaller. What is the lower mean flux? 2.38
